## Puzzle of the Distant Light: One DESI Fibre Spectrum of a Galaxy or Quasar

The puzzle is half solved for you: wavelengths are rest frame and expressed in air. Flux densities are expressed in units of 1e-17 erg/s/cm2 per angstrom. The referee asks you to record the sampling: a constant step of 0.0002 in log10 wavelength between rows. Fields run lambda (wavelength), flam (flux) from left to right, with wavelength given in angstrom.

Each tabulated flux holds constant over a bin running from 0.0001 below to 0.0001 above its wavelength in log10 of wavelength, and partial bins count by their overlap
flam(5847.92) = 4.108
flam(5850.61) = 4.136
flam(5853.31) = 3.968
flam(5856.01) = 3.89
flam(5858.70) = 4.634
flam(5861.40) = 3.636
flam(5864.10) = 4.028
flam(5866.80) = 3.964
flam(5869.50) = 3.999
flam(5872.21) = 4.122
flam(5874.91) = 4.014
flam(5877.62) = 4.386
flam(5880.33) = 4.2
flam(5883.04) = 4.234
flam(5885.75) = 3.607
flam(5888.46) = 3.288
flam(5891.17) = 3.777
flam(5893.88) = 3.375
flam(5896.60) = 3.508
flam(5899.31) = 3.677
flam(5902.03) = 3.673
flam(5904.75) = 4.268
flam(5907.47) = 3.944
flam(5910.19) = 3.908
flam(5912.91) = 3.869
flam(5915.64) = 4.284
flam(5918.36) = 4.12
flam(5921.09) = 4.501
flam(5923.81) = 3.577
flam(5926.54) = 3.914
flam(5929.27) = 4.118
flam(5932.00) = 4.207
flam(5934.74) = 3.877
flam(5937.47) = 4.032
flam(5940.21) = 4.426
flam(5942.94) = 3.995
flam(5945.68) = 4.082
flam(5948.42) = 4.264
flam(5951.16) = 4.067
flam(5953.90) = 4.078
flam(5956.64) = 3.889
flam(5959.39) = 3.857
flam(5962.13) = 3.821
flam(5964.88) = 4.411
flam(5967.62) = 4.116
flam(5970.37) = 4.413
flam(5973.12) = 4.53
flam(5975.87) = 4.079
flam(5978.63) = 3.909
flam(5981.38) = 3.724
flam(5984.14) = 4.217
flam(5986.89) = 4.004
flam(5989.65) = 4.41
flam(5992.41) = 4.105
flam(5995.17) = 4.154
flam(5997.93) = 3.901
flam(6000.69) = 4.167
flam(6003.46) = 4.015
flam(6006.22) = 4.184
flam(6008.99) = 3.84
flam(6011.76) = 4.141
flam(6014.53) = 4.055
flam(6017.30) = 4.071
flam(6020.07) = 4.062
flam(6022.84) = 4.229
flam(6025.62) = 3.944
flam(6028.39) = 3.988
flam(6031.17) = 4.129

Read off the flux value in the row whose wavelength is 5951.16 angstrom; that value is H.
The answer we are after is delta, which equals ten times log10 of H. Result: 6.1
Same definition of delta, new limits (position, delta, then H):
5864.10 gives 6.1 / 4.028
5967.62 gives 6.1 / 4.116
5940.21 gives 6.5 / 4.426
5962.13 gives 5.8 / 3.821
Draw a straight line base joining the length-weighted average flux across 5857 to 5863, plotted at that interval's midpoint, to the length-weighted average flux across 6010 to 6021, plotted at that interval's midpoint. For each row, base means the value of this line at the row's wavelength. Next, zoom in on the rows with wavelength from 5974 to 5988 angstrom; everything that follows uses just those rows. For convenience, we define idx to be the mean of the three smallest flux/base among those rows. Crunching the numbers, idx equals 0.950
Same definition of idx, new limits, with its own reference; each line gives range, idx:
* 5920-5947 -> 0.924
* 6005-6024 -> 0.978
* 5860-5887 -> 0.907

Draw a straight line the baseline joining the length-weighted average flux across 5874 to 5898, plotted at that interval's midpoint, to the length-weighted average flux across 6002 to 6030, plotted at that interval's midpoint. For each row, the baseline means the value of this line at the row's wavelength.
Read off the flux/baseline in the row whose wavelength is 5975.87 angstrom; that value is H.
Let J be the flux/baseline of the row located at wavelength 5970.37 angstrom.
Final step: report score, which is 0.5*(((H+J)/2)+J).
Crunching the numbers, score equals 1.09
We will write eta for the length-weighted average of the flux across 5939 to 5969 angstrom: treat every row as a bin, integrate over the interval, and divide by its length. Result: 4.09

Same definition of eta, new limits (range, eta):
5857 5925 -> 3.94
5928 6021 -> 4.09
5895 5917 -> 3.89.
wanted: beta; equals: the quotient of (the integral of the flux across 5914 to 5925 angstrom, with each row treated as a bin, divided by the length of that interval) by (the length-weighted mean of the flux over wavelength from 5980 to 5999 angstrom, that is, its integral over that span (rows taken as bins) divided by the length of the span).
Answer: 1.01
